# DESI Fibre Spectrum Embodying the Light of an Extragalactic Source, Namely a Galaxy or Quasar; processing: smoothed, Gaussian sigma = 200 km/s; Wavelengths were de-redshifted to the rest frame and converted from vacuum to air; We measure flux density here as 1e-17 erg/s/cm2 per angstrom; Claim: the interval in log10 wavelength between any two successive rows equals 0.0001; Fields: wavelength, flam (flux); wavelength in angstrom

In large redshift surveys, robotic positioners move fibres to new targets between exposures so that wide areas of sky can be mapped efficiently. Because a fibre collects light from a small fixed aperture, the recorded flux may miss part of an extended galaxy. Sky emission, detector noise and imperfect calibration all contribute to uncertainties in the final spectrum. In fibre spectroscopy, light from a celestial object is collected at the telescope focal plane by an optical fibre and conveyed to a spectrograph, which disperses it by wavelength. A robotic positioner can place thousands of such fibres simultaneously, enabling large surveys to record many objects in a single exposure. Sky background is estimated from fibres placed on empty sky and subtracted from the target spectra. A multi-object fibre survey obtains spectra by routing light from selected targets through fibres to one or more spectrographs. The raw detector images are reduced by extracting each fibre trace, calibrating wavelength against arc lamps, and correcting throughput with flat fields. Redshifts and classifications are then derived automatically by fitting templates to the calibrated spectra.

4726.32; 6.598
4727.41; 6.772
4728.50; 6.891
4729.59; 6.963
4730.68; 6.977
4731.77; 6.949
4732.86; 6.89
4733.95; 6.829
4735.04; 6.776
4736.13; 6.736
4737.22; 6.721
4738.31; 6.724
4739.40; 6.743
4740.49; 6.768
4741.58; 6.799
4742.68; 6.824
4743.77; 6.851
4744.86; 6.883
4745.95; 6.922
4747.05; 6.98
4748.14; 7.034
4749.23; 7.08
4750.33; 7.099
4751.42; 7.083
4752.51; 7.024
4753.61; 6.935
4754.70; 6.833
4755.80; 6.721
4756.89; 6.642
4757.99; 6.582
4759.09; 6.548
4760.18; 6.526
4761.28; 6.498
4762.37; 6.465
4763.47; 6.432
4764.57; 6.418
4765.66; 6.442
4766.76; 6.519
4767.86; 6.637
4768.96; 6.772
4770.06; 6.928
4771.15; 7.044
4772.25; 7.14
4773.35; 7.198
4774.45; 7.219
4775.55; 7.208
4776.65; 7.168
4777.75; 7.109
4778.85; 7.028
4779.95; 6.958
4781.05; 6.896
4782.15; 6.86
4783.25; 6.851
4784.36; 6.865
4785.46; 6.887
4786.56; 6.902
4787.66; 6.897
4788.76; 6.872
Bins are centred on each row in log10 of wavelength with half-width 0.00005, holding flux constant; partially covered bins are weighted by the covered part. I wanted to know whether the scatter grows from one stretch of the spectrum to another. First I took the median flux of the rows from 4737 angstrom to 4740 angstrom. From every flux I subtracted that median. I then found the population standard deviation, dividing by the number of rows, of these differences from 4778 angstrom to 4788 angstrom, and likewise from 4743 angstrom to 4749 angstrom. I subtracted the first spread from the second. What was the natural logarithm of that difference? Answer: -4.3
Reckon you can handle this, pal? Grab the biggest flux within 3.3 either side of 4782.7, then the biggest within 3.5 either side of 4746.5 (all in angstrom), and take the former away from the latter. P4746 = 0.122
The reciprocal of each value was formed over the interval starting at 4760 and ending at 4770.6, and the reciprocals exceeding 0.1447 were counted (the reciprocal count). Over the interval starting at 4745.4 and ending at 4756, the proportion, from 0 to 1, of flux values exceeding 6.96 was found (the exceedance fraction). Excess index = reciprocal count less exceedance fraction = 8.4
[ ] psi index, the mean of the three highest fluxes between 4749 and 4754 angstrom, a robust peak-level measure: 7.09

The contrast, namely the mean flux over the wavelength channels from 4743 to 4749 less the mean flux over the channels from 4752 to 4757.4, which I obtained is 0.1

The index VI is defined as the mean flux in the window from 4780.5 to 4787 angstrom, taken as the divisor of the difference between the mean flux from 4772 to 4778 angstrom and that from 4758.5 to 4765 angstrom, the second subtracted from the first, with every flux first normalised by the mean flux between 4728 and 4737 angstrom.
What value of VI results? 0.10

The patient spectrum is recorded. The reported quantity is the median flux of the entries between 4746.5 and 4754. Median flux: 7.03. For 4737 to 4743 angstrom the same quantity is 6.76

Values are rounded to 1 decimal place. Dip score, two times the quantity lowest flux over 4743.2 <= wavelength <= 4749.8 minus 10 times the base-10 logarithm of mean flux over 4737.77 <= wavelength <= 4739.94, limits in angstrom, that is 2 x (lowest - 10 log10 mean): -2.9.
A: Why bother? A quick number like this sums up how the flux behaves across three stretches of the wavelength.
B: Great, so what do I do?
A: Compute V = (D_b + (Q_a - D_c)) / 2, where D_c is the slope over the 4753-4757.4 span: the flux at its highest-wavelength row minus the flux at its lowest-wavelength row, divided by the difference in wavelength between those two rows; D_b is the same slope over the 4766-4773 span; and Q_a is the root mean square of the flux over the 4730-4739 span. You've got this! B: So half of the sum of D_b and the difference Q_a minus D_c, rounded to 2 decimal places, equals 3.51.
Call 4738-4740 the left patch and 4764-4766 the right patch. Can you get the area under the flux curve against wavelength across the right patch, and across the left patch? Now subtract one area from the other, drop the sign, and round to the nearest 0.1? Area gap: 0.6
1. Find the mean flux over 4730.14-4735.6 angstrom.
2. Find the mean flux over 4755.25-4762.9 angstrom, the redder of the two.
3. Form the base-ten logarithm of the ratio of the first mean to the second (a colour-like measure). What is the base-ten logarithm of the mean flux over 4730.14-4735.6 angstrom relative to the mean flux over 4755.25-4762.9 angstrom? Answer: 0.020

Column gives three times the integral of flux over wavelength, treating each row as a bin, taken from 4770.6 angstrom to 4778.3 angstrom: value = 165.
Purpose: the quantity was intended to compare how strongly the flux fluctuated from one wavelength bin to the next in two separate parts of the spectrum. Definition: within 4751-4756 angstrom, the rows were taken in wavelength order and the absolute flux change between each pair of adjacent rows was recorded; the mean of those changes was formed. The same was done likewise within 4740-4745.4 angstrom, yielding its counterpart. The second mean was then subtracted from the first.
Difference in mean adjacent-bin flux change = 0.062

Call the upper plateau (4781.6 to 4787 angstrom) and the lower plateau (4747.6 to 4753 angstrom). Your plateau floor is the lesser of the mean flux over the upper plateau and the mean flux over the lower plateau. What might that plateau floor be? 6.87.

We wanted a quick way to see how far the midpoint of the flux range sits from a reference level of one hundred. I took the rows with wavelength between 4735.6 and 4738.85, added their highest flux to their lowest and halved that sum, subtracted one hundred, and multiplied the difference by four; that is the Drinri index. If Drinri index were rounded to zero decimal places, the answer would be -373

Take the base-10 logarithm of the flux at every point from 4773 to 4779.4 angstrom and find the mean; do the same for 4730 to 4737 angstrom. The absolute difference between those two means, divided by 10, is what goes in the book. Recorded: 0.0018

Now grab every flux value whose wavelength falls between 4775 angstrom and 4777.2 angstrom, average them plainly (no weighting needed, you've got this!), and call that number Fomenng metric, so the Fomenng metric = 7.2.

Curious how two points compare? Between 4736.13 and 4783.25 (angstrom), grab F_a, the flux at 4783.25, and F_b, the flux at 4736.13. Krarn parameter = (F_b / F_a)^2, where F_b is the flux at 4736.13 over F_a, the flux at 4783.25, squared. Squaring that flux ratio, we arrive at 0.97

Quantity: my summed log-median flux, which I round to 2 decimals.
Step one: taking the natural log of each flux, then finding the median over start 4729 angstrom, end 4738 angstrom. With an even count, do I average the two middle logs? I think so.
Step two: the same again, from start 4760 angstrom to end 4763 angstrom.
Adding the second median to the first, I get 3.80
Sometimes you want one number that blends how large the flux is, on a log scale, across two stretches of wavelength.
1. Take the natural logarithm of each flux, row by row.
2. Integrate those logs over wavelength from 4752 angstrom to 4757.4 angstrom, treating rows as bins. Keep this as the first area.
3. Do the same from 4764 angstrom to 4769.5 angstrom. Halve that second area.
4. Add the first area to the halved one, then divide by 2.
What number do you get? 7.8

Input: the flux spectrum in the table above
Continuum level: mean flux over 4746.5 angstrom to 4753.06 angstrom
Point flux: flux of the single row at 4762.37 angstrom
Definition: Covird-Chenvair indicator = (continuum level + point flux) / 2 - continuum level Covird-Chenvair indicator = -0.29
